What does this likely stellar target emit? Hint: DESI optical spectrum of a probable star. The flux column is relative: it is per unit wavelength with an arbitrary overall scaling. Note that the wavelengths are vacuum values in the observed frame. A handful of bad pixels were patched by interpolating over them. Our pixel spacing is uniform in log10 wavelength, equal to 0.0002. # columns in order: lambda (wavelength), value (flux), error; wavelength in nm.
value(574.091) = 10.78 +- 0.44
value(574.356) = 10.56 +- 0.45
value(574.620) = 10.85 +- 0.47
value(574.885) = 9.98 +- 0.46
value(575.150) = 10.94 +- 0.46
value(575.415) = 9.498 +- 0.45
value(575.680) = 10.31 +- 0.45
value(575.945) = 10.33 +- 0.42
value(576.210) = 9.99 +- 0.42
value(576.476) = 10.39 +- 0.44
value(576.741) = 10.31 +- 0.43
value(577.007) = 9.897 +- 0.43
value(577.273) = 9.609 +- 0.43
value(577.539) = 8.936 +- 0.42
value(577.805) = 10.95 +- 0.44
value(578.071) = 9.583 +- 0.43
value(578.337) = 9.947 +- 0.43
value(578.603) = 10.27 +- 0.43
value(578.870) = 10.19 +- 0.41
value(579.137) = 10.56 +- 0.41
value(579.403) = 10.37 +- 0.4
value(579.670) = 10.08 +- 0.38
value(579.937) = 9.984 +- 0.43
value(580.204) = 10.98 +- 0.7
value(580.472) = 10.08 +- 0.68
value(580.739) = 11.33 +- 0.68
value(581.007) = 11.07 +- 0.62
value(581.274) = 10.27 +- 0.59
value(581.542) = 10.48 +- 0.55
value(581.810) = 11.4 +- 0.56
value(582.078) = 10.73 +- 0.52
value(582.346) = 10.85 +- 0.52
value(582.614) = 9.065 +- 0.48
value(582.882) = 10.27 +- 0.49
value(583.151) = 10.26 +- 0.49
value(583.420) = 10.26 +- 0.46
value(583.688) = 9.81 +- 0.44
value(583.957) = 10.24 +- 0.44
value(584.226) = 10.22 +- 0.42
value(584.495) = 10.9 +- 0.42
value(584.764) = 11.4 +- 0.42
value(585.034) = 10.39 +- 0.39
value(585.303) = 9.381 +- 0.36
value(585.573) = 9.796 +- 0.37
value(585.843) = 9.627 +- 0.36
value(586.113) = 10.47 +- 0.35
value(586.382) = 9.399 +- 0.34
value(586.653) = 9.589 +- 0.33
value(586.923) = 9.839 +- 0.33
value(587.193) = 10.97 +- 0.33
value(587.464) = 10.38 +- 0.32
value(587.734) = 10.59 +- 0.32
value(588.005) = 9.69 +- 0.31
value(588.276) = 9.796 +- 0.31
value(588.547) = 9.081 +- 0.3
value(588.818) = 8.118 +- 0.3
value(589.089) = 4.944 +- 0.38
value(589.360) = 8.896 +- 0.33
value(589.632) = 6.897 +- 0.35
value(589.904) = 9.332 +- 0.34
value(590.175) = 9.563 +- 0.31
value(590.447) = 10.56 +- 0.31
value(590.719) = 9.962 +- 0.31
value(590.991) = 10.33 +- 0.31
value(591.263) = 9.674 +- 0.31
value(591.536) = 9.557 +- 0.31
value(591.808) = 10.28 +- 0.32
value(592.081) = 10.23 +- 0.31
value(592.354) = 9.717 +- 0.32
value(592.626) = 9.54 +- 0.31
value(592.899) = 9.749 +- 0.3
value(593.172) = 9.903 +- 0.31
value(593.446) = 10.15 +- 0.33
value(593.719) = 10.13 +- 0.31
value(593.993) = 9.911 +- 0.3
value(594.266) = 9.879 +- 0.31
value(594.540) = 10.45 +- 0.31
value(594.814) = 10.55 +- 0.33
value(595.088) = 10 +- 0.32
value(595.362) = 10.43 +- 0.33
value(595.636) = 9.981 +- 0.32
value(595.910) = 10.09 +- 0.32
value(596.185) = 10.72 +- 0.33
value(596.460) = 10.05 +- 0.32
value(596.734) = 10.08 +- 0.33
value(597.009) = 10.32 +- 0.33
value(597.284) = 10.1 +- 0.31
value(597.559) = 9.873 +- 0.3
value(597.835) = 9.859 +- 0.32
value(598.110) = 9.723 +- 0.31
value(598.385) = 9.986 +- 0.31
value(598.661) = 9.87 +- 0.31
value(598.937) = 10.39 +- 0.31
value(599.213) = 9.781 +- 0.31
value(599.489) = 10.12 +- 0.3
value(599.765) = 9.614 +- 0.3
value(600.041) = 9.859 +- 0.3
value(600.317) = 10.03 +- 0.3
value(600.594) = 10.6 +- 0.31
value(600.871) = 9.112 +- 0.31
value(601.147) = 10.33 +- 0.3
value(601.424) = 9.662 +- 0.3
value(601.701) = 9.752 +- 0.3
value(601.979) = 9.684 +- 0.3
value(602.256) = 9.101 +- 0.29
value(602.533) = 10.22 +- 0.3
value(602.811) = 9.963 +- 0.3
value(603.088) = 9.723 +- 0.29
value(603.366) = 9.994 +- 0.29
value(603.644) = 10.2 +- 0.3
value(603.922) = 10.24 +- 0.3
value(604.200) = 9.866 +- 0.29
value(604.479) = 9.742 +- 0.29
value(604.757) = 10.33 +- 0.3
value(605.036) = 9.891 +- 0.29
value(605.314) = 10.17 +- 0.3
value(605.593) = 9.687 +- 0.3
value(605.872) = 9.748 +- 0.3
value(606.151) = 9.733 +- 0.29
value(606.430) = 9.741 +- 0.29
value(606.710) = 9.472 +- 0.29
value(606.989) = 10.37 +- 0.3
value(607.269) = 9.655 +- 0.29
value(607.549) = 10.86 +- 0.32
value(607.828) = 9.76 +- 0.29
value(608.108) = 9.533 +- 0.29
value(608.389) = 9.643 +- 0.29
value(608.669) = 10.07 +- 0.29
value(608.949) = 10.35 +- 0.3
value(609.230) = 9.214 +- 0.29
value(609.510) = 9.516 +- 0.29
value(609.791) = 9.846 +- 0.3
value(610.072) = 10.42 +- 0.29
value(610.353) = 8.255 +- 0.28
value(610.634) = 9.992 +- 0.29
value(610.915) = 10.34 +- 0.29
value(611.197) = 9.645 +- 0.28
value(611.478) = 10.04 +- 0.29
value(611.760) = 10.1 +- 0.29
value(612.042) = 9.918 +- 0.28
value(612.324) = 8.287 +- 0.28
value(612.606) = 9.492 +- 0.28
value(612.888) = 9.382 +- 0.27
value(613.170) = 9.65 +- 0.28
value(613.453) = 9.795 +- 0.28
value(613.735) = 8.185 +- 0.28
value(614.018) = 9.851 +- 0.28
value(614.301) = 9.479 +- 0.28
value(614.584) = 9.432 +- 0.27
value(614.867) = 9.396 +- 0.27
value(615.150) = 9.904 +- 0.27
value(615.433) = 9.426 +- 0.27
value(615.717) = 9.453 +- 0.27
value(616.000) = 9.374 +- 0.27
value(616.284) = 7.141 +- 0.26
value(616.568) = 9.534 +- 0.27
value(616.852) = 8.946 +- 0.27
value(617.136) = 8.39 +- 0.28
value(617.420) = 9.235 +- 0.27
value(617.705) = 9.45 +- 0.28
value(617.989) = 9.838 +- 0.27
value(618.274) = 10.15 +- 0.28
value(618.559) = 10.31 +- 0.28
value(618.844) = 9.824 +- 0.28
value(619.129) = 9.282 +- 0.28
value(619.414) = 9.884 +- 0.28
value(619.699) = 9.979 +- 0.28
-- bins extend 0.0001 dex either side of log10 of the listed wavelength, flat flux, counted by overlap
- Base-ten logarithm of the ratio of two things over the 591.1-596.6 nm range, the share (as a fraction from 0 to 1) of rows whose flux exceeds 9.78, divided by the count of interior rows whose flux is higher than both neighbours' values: -0.82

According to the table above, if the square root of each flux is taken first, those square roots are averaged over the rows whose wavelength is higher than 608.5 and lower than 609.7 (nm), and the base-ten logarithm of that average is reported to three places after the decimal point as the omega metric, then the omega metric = 0.495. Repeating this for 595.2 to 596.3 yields 0.506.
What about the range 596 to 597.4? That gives 0.505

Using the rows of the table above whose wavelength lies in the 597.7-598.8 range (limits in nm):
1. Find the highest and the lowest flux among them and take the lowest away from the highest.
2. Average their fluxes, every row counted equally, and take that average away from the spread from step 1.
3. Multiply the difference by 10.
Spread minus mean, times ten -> -96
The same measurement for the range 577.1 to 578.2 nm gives -78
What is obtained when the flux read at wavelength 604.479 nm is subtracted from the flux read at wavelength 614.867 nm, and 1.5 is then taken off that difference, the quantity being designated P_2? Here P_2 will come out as -1.8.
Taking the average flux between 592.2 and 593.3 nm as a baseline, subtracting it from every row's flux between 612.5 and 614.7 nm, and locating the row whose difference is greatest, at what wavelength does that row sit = 614.018 nm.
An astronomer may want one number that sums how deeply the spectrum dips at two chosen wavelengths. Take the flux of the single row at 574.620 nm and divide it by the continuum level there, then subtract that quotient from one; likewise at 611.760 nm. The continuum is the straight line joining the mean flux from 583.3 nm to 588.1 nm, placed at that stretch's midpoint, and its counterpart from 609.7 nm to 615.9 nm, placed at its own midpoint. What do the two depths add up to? -0.10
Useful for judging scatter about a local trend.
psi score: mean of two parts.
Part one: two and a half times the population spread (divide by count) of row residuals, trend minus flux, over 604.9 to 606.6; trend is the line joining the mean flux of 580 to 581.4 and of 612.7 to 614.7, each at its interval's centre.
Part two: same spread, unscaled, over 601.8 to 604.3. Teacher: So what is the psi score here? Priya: 0.37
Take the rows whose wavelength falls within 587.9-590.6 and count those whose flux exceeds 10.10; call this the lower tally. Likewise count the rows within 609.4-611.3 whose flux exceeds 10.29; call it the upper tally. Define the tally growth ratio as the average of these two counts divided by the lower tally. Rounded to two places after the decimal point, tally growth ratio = 1.50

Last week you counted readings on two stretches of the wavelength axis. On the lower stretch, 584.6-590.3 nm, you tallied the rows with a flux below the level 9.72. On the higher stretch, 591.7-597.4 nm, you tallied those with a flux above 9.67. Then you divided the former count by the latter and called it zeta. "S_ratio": 0.6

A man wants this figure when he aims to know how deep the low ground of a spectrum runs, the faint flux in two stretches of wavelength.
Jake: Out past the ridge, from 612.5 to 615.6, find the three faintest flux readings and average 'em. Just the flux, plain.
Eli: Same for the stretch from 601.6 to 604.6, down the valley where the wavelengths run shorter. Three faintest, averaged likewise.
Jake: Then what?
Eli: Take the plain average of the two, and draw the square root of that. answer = 3.04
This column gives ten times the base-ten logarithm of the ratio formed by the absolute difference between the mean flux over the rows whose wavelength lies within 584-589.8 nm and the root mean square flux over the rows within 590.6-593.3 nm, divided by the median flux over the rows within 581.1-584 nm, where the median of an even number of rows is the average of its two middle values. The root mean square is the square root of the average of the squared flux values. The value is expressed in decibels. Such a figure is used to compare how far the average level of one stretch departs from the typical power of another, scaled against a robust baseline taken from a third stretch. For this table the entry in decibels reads -15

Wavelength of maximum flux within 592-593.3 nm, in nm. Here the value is 592.081 nm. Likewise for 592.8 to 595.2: 594.814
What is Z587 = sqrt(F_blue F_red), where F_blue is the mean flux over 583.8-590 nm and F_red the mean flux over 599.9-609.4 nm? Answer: 9.7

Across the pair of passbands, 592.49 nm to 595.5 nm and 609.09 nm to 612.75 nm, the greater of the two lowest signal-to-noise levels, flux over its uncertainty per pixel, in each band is 30.8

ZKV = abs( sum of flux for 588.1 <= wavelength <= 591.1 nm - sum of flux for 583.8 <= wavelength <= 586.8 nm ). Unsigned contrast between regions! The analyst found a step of 14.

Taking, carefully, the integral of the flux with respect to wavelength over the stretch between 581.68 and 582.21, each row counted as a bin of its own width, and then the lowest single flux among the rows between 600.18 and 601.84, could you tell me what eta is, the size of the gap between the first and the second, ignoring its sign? 3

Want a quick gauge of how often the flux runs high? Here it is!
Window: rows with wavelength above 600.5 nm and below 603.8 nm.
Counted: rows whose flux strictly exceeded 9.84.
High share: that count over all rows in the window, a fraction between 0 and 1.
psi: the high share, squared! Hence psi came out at 0.25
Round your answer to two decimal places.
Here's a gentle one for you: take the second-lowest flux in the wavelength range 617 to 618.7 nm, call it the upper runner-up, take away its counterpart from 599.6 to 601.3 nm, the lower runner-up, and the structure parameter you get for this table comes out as -0.38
